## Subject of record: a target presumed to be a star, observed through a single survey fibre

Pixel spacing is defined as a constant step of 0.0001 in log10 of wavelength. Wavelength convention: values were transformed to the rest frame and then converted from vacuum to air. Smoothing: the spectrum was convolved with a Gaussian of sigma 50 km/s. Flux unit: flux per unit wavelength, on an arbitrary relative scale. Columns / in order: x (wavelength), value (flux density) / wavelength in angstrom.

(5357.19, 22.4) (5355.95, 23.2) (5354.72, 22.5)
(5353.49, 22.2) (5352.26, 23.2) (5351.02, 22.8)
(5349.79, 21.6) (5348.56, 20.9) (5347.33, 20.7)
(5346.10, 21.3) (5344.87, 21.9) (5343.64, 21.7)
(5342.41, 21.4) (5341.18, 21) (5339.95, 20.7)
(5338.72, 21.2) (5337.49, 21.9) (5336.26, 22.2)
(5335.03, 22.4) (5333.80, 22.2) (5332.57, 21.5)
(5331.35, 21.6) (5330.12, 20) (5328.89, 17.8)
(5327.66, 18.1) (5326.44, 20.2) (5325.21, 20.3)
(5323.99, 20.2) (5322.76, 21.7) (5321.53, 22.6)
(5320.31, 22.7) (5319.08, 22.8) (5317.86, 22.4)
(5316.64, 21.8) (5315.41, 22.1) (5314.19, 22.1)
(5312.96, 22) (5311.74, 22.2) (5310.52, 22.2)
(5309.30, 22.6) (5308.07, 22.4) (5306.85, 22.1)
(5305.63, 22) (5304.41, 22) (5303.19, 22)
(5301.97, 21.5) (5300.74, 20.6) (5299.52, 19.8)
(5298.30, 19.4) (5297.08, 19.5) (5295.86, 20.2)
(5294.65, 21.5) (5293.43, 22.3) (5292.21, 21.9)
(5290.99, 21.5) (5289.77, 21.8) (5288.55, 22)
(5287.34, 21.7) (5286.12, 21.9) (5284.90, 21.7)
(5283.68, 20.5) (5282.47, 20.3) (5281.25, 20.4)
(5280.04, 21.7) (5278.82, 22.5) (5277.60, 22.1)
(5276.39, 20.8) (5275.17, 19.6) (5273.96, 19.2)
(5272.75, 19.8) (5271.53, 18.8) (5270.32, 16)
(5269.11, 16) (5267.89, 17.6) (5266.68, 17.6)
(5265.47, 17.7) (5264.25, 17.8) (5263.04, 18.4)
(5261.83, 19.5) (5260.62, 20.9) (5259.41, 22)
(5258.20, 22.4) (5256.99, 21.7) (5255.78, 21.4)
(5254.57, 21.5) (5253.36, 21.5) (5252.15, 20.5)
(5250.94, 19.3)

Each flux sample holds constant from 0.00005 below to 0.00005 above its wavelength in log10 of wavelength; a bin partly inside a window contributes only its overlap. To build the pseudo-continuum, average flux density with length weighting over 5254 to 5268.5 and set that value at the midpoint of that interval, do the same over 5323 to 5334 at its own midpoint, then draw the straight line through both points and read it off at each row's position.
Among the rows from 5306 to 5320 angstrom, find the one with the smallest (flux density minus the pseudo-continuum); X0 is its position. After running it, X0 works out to 5316.64 angstrom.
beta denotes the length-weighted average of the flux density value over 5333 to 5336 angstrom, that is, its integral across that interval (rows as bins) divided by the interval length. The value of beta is 22.2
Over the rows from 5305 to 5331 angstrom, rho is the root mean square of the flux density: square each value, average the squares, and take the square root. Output 21.49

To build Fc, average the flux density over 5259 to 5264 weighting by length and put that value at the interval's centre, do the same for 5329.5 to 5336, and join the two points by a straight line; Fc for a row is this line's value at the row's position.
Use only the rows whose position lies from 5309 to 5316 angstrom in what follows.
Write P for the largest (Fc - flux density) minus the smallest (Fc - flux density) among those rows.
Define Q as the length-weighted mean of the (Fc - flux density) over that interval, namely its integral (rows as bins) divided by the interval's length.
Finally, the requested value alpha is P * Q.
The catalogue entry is -0.7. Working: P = 0.7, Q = -1.1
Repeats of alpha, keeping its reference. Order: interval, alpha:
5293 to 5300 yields 1.0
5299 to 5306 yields -0.9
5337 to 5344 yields 0.6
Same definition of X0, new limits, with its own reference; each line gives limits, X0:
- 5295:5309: 5298.30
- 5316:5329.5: 5328.89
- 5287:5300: 5298.30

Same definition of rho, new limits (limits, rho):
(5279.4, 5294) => 21.48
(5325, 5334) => 20.27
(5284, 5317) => 21.60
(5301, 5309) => 22.00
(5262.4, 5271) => 17.32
